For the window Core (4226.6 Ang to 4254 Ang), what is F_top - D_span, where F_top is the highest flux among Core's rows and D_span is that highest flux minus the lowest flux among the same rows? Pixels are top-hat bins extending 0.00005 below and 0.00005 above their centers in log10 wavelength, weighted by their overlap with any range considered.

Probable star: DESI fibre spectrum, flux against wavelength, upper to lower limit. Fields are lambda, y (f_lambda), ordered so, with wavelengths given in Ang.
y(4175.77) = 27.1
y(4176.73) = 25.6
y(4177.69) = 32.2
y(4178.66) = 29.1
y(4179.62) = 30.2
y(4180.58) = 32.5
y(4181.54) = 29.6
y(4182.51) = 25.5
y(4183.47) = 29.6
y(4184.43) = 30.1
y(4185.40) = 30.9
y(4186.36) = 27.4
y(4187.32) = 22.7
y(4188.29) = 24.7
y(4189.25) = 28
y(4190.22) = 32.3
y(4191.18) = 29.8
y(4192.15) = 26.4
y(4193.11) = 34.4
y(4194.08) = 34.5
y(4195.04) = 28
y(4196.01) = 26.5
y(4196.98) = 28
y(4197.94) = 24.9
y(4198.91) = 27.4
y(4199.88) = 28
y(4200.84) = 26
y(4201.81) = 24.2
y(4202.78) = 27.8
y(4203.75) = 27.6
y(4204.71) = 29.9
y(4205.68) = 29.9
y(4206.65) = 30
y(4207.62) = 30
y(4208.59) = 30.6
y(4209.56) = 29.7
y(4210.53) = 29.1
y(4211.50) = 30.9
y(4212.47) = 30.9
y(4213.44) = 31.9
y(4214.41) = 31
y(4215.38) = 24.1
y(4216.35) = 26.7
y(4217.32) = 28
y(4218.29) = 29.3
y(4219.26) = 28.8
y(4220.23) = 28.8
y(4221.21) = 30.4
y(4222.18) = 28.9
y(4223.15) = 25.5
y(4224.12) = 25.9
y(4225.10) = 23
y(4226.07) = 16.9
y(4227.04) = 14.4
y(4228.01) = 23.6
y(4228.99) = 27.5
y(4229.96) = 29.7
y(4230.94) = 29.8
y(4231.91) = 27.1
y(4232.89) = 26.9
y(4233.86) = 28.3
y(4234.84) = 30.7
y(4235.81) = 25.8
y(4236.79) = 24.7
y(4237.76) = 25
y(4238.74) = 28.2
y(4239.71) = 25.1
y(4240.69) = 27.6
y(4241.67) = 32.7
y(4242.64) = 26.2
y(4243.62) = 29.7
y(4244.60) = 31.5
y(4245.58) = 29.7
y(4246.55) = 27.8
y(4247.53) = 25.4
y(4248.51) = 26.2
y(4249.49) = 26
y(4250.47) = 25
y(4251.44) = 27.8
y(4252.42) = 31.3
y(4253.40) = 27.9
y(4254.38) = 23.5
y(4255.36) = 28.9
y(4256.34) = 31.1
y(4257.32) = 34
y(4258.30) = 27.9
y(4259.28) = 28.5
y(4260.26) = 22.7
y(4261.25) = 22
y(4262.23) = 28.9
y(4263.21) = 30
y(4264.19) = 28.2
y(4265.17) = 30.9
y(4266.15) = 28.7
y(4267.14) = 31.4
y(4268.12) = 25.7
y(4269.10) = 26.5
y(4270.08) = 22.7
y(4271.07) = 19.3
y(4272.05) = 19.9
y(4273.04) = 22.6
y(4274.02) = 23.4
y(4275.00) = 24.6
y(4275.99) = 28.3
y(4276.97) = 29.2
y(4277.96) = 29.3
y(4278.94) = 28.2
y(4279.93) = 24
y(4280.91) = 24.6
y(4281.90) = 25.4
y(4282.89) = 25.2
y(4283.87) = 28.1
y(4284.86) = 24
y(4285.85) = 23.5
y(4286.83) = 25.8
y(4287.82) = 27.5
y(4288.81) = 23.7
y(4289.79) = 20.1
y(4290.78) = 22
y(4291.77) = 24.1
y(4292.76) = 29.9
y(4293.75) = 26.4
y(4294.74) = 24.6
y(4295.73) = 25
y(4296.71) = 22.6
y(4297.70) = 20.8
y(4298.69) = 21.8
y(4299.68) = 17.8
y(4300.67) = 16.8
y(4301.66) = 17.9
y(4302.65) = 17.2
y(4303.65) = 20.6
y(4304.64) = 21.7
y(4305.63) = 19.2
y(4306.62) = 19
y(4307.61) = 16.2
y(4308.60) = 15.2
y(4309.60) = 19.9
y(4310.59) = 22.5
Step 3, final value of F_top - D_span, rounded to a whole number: 14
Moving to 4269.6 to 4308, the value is 16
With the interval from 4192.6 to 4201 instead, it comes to 25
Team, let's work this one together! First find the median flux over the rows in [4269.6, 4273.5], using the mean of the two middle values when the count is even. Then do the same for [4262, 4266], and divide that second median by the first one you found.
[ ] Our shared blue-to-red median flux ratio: 1.39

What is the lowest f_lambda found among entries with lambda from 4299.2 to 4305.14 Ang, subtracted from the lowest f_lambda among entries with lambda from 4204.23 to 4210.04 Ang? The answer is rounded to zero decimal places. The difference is 13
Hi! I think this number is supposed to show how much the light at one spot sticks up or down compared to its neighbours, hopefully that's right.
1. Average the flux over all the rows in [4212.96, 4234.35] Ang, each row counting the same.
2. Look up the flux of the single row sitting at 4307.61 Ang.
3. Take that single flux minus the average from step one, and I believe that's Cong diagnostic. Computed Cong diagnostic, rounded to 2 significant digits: -10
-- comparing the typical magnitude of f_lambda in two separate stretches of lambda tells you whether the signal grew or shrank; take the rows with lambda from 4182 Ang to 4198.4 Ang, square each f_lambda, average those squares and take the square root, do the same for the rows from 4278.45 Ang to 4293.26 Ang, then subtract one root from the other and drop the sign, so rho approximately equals 3.4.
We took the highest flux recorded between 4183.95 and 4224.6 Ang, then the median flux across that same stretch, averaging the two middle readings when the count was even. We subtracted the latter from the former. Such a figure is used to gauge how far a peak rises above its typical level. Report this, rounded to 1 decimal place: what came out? 5.7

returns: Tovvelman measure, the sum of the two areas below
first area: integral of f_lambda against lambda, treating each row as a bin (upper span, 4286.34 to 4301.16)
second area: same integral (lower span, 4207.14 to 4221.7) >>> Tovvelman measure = 772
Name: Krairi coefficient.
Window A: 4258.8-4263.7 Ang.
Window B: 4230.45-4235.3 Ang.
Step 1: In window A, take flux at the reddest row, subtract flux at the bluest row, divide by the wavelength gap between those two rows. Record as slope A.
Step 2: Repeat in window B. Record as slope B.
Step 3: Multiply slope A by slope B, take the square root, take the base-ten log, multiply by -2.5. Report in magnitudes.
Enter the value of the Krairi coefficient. 1.3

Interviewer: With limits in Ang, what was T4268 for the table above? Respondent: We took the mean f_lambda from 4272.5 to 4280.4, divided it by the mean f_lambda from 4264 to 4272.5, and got 1.01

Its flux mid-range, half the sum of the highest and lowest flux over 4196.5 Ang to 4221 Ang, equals 28.0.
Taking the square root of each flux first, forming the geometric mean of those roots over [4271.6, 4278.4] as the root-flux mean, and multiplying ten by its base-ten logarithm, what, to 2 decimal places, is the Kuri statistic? 7.00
